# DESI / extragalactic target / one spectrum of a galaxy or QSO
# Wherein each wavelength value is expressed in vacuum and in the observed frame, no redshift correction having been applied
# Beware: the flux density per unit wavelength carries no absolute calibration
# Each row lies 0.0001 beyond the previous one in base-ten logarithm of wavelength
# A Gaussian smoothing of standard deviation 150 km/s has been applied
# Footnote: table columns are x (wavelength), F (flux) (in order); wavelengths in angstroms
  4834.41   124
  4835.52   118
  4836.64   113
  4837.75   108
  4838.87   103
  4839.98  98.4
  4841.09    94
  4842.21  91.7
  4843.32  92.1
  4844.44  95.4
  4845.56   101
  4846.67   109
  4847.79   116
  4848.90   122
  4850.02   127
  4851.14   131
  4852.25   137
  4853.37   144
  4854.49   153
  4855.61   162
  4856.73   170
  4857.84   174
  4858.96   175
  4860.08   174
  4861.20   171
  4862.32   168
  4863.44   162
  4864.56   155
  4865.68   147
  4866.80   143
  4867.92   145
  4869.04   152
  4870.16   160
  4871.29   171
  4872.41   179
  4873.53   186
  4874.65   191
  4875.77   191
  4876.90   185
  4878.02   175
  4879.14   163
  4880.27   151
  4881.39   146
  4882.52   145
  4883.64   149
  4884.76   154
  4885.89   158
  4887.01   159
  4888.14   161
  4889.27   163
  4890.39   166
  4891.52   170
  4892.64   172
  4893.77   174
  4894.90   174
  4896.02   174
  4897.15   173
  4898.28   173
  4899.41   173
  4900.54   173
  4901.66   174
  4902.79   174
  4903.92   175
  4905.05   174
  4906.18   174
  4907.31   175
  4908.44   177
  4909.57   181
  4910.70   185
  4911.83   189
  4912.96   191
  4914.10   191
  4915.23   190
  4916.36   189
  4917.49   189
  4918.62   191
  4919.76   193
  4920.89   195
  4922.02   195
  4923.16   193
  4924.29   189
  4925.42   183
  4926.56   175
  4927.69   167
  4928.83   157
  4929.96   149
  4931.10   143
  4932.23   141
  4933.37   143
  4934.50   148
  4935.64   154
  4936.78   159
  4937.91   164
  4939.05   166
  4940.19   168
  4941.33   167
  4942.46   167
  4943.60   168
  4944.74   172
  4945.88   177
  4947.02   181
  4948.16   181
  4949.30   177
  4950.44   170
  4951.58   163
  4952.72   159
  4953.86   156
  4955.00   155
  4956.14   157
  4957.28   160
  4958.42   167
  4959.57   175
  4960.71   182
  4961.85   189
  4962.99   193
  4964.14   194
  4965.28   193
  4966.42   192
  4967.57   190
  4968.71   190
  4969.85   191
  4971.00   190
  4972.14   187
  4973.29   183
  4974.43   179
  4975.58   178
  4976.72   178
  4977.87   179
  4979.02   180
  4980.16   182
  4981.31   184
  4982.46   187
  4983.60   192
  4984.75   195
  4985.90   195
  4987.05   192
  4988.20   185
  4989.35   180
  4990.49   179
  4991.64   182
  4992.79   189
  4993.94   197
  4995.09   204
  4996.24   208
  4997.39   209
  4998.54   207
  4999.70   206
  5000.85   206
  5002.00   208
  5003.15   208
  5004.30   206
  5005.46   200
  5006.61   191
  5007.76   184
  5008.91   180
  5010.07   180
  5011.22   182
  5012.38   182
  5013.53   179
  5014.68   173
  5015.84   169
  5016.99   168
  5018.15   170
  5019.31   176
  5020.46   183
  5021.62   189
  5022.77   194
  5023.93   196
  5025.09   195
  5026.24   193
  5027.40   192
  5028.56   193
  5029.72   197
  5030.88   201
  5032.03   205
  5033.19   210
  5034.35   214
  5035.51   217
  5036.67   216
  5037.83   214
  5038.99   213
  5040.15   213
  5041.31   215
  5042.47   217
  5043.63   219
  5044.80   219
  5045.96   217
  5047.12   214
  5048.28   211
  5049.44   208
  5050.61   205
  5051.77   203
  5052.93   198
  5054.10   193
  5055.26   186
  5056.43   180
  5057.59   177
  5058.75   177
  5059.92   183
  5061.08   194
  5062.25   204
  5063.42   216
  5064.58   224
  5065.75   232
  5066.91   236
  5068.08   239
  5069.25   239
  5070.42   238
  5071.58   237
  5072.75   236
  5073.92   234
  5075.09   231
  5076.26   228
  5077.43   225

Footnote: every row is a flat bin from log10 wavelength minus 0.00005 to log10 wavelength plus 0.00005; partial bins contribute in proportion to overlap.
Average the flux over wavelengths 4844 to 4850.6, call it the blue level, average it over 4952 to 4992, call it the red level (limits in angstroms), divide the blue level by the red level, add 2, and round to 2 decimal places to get 2.62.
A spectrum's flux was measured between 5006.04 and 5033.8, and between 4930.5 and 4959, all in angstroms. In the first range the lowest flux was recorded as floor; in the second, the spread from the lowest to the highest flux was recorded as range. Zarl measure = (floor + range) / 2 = 104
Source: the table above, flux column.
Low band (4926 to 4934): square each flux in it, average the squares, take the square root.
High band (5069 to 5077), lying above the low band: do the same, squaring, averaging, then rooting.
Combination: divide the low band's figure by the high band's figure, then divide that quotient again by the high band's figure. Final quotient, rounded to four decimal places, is 0.0028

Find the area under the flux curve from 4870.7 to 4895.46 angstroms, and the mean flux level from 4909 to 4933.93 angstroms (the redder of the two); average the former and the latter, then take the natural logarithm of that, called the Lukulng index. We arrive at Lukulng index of 7.678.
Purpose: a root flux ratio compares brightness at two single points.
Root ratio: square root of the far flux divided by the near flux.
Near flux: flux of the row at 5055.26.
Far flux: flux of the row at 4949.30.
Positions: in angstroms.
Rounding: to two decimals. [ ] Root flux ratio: 0.98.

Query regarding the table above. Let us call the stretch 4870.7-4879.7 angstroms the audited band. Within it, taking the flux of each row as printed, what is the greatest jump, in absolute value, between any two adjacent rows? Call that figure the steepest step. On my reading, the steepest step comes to 12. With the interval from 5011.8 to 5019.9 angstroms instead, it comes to 6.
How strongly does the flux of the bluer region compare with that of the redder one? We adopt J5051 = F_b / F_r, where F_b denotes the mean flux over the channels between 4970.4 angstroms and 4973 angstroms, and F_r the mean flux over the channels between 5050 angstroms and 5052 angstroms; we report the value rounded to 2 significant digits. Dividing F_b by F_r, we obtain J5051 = 0.92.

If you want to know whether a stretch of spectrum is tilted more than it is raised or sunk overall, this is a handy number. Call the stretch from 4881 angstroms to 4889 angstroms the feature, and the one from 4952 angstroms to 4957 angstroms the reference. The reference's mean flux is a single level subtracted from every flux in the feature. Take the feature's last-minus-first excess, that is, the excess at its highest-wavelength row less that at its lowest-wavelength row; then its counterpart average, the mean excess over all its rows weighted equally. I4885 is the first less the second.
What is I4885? 19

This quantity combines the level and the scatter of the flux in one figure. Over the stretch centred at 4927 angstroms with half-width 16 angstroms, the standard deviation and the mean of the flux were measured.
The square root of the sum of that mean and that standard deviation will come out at 13.8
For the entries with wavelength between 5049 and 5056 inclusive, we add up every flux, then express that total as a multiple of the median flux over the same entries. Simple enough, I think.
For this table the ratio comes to 6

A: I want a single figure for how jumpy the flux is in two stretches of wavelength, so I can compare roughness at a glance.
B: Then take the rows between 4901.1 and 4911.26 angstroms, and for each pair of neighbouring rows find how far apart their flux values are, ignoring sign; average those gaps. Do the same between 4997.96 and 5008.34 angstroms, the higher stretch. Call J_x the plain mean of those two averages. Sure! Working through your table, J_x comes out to 2.5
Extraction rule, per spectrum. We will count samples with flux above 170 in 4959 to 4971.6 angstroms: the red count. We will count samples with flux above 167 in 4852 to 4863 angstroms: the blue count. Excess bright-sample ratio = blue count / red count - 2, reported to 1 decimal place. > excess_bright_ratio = -1.5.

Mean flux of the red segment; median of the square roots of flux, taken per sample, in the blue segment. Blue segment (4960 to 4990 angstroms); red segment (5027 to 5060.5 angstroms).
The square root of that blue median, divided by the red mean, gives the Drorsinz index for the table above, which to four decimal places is 0.0182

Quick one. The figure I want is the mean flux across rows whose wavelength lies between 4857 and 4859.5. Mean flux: 174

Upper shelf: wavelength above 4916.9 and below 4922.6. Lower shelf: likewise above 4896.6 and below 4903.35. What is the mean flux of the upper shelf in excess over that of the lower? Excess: 19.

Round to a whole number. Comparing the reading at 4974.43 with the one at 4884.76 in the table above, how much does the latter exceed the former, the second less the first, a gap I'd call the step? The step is -25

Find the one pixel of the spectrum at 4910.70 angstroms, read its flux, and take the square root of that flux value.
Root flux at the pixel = 13.6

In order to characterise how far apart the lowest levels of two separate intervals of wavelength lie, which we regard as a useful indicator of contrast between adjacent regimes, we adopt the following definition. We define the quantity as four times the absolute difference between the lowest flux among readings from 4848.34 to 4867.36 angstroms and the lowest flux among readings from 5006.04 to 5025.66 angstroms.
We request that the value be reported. 184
